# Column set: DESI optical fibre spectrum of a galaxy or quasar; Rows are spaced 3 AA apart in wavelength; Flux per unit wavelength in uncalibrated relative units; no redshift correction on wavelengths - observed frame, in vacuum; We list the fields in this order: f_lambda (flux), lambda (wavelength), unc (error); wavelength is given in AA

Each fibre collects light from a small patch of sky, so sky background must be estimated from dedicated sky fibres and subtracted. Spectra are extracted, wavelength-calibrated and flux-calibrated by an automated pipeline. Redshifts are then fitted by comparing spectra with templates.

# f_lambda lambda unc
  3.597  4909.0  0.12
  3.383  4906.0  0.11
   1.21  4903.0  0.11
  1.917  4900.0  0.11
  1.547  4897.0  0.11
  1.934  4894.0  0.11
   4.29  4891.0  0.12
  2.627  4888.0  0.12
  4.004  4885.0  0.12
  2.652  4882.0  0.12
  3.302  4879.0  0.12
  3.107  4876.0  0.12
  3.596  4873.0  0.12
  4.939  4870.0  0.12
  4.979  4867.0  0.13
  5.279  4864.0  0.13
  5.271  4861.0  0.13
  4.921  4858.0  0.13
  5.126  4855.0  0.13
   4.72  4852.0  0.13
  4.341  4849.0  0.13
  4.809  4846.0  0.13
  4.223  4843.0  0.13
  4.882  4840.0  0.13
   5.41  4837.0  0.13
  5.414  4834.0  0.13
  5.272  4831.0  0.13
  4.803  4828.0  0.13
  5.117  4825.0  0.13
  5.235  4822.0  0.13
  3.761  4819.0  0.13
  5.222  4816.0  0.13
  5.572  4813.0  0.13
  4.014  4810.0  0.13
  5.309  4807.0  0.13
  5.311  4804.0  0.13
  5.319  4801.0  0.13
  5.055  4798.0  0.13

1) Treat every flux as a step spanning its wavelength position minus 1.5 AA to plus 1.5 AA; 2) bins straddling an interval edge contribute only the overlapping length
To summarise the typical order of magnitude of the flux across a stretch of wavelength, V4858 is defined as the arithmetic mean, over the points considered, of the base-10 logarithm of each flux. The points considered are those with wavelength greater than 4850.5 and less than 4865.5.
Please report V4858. 0.70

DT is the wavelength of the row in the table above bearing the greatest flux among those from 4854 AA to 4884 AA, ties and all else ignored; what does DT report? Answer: 4864.0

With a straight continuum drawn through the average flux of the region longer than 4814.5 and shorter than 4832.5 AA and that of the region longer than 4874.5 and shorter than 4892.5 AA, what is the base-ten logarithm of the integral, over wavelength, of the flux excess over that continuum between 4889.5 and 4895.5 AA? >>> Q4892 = -0.98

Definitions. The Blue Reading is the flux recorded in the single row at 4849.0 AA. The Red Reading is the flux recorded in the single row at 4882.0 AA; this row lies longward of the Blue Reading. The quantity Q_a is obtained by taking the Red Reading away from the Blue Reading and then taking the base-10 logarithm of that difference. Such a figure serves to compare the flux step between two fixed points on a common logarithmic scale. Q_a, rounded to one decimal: 0.2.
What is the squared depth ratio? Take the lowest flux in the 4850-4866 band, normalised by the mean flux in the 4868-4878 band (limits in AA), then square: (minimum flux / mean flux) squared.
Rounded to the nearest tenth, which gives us 1.5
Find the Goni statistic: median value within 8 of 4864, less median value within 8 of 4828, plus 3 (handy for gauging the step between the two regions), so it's 2.7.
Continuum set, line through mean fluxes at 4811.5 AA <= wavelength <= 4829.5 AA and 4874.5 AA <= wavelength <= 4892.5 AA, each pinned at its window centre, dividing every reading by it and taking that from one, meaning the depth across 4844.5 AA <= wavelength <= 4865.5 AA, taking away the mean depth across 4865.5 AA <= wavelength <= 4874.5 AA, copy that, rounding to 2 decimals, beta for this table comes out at 0.01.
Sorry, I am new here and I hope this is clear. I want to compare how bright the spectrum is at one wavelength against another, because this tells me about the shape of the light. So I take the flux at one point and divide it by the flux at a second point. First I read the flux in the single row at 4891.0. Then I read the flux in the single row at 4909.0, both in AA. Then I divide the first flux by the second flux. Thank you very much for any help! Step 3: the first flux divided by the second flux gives 1.2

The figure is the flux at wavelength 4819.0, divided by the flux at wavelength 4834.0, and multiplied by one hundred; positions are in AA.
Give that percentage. 69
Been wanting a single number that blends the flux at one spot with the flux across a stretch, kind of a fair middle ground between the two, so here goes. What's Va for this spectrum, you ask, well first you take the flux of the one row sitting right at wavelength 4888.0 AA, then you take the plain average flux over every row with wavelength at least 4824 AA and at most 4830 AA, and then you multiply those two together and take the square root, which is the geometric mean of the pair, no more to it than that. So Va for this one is 3.61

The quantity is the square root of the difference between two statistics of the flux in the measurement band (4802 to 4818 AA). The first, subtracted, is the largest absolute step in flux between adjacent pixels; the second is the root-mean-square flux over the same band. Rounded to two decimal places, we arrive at 1.89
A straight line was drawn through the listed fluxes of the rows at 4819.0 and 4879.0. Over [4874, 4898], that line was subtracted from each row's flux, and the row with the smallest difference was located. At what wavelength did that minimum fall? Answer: 4897.0 AA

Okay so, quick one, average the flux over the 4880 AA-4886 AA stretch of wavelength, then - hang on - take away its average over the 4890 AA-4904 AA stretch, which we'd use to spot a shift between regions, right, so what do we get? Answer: 1.1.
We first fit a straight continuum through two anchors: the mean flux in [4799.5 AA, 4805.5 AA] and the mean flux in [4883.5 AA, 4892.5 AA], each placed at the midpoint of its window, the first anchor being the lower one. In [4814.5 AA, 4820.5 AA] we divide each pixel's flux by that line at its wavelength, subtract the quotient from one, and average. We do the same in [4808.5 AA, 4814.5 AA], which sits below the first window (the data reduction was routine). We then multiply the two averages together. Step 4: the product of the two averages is 0.007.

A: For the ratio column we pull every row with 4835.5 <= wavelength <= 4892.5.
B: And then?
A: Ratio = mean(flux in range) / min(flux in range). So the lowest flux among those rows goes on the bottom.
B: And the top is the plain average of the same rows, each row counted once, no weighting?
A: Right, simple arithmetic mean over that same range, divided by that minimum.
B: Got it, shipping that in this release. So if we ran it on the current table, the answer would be 1.65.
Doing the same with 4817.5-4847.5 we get 1.30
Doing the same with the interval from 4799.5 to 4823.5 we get 1.32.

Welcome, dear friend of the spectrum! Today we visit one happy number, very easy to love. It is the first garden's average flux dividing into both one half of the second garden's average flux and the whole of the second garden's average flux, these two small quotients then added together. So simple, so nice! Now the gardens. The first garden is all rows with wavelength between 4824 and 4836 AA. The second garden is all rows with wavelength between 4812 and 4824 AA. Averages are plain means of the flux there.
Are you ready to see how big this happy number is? 1.4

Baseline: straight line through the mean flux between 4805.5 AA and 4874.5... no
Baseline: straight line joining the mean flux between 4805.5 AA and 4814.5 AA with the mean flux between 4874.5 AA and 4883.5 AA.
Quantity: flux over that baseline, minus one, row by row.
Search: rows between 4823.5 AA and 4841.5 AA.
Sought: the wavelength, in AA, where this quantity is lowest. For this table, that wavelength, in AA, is 4828.0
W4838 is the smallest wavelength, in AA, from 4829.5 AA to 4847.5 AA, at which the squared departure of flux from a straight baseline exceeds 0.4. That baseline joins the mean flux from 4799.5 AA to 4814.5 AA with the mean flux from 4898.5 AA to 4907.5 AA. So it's 4831.0 AA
